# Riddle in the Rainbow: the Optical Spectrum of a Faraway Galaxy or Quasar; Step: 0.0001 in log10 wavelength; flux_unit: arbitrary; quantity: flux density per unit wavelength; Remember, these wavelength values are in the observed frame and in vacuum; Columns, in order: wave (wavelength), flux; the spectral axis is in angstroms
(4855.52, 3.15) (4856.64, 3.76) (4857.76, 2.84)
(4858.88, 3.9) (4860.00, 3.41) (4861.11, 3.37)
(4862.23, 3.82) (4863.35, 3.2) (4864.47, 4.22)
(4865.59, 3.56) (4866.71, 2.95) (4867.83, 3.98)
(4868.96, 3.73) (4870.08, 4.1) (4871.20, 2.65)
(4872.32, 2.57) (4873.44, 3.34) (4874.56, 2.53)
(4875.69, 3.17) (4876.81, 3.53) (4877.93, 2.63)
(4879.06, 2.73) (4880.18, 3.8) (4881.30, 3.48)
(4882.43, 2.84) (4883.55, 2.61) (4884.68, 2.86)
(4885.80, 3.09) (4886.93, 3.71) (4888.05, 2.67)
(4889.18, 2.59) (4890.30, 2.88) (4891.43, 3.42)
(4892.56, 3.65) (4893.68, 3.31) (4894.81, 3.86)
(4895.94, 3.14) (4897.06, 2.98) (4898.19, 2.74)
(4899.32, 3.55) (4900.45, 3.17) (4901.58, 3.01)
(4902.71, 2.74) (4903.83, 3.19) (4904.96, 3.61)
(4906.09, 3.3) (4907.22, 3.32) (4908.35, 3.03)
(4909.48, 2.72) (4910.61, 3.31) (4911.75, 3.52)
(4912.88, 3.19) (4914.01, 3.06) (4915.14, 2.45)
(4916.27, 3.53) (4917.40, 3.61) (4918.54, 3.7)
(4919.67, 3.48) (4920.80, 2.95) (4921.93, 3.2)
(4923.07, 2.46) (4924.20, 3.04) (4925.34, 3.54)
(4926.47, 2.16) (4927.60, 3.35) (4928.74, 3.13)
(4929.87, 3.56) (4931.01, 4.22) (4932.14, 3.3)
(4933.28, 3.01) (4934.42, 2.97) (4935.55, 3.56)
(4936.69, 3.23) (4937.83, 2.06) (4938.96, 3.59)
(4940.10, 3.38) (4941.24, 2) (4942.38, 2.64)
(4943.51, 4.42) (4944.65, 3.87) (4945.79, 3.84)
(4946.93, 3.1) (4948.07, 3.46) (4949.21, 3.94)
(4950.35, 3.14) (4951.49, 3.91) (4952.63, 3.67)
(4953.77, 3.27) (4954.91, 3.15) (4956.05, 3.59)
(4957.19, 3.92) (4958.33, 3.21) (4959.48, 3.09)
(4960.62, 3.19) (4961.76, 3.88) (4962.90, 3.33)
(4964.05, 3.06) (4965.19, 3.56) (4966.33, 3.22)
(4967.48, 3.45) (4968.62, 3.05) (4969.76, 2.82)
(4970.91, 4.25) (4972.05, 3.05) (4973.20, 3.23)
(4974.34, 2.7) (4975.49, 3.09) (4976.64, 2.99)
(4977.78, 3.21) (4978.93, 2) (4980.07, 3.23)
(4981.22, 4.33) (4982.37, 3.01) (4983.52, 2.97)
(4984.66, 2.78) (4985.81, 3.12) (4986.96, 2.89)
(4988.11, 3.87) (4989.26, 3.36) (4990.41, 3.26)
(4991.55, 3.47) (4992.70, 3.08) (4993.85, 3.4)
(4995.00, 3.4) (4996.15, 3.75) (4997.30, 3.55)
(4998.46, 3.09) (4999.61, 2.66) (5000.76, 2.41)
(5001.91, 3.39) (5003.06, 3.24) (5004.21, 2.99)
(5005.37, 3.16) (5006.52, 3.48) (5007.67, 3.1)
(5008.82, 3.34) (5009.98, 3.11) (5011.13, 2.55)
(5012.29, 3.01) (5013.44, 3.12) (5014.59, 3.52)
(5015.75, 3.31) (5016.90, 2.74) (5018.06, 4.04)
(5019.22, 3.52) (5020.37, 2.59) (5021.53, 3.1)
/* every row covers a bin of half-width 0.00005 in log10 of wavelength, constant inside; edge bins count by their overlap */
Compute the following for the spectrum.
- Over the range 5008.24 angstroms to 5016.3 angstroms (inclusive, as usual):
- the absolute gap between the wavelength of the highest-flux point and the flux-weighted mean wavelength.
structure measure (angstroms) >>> 2.2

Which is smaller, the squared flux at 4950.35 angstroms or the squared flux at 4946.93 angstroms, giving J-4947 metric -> 10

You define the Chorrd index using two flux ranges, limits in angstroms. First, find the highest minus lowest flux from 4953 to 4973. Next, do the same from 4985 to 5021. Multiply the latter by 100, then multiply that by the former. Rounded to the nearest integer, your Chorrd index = 233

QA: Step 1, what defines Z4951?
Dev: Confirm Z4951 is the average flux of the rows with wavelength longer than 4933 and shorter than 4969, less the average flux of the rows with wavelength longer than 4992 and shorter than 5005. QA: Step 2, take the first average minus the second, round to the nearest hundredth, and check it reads 0.16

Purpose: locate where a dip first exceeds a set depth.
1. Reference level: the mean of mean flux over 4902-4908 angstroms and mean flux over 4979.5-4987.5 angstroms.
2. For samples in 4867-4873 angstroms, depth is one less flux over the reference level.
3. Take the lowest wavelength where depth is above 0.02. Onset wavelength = 4871.20 angstroms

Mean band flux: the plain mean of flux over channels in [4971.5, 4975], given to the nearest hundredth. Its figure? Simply 2.99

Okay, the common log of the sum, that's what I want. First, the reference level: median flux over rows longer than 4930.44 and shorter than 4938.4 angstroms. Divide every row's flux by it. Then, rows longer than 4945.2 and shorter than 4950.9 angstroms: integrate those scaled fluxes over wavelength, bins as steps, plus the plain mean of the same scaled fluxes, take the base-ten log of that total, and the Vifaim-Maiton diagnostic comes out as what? 0.860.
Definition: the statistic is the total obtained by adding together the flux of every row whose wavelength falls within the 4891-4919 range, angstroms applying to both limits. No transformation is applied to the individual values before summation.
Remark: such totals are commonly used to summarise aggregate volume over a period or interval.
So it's 81.1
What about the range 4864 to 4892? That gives 79.6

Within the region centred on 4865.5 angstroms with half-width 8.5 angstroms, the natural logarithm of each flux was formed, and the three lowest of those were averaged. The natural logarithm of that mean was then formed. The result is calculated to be -0.01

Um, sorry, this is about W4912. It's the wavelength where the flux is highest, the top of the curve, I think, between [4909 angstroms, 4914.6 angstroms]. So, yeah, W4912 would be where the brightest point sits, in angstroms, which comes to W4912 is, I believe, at 4911.75 angstroms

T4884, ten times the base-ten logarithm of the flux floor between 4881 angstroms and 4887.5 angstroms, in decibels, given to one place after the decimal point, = 4.2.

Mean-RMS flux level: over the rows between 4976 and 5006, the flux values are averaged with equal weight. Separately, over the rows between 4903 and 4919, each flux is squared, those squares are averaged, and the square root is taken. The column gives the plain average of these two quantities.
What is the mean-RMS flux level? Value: 3.22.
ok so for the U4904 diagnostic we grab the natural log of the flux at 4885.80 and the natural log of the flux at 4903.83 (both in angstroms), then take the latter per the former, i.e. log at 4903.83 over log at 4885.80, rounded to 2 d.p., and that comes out 1.03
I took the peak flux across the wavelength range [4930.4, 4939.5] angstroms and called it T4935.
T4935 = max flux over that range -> 4.22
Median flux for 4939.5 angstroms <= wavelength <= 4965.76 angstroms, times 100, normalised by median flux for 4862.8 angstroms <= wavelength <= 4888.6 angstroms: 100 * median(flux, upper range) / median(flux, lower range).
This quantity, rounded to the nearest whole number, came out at 107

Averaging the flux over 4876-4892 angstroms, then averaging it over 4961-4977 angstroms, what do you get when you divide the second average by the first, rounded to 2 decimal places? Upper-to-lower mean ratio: 1.07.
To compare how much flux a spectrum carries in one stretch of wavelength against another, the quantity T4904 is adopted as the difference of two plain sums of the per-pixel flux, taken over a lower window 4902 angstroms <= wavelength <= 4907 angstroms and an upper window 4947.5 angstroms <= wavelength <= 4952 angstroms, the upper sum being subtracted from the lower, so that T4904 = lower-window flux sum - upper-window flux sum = -1.6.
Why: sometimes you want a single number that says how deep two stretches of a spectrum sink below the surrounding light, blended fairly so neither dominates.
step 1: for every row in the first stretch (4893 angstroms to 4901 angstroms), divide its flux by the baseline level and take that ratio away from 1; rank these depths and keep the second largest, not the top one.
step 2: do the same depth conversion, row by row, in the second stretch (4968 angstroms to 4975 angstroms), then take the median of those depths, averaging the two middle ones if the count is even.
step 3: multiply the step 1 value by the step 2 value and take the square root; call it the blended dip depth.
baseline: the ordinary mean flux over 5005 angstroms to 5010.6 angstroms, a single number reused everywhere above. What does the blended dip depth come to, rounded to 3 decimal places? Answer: 0.068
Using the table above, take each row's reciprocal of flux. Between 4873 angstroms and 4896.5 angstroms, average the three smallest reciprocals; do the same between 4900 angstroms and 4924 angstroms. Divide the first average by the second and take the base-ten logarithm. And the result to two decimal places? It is -0.02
